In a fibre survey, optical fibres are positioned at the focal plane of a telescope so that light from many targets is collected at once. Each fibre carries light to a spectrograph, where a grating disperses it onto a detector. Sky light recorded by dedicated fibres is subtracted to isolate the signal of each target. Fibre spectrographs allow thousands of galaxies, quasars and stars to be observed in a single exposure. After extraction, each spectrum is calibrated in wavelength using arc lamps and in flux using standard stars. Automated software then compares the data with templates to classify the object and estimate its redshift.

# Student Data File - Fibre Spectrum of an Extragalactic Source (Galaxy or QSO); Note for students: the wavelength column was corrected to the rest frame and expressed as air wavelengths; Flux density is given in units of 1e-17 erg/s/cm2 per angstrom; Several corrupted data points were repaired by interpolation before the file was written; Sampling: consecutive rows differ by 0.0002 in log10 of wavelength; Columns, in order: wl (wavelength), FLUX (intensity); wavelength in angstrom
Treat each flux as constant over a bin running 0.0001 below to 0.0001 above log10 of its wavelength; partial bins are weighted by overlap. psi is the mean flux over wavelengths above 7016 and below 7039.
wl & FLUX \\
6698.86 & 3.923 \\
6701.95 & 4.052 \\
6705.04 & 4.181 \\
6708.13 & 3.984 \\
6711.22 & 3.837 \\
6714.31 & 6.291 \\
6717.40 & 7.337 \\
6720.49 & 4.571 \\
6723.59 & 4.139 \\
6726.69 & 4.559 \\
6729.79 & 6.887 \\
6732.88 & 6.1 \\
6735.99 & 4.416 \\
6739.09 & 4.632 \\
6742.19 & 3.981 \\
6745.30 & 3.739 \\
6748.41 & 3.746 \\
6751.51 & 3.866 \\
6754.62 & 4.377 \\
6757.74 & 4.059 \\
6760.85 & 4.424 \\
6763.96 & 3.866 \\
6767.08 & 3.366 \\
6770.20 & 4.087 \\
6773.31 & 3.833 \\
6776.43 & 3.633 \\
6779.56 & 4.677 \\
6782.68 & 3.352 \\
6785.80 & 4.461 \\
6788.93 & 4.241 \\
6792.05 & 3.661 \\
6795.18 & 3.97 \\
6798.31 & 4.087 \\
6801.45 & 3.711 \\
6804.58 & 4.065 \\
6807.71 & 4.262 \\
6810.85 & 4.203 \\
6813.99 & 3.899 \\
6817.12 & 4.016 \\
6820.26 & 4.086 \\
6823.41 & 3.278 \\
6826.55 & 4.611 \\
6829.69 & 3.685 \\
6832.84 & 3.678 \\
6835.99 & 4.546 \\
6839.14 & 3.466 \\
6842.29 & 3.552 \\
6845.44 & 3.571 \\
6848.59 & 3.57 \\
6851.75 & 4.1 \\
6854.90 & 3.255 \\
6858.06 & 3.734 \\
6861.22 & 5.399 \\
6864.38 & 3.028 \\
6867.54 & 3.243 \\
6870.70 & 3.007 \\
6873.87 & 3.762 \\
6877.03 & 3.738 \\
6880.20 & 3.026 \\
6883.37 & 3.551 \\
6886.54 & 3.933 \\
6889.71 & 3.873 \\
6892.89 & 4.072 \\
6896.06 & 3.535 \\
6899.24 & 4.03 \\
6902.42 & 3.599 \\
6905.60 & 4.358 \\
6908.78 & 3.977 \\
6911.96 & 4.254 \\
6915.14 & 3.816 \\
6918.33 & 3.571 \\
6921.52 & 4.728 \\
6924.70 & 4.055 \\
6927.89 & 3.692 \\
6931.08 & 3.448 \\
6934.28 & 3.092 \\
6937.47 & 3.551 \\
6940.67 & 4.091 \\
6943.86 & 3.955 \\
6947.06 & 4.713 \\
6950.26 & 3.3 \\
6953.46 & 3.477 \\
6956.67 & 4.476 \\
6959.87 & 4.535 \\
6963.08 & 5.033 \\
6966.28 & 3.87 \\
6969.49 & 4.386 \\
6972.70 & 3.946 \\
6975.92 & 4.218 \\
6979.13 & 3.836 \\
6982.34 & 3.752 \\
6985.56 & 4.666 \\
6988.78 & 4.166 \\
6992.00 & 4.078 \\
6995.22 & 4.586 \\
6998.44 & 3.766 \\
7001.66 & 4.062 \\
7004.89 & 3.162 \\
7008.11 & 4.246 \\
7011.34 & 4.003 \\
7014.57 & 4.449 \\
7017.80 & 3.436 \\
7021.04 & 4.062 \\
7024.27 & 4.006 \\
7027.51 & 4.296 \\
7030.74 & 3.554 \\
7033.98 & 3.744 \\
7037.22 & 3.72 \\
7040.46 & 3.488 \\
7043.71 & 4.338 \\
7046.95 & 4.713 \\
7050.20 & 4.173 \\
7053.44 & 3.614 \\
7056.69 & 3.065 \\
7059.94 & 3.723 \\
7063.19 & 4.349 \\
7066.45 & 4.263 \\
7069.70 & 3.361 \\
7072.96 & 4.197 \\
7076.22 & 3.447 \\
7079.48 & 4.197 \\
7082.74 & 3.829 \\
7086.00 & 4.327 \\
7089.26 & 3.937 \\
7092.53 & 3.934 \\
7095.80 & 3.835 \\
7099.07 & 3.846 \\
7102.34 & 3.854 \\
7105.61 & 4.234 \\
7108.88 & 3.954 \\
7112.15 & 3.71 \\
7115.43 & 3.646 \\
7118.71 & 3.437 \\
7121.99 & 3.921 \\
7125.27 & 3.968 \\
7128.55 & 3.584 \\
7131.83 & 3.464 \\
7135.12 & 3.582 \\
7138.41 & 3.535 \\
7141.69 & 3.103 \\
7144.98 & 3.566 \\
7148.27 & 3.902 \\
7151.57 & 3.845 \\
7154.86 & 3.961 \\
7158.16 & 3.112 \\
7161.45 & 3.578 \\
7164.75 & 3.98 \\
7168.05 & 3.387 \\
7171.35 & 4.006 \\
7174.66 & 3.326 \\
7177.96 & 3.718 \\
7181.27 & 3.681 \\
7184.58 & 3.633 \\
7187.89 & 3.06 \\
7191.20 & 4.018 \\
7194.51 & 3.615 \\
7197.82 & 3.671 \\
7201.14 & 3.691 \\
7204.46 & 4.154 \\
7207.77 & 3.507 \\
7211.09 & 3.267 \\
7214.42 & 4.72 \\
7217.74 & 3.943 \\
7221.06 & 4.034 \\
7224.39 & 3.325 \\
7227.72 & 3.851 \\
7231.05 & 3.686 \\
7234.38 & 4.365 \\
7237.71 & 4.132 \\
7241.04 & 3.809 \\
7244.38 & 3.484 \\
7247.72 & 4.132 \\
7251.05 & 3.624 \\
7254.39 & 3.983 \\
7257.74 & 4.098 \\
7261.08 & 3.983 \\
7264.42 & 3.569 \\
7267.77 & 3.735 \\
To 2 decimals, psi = 3.83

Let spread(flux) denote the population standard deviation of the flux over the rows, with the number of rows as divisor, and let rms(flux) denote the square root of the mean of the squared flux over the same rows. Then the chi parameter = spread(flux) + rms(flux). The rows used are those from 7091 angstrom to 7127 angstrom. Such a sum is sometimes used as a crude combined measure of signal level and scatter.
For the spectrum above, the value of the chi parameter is 4.05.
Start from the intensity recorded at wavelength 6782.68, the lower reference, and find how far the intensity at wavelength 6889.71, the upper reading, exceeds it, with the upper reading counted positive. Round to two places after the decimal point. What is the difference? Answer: 0.52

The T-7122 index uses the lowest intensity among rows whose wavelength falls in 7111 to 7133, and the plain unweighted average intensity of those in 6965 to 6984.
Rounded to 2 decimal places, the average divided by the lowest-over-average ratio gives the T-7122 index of 4.66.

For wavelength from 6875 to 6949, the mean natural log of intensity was 1.34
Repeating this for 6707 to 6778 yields 1.48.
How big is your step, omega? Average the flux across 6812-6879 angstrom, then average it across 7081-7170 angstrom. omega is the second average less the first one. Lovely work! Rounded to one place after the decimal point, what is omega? 0.0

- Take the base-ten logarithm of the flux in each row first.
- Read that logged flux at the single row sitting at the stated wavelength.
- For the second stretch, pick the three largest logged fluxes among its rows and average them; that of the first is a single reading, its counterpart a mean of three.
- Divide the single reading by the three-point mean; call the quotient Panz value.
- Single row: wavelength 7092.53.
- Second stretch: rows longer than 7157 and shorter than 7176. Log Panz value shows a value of 1.02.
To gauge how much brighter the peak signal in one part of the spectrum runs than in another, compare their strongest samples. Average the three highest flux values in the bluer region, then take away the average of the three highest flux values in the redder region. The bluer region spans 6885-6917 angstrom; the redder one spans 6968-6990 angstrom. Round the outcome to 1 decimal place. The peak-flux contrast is -0.2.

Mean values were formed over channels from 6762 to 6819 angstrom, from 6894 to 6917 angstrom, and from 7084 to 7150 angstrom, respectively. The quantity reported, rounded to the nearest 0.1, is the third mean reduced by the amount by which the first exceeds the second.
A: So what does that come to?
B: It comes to 3.7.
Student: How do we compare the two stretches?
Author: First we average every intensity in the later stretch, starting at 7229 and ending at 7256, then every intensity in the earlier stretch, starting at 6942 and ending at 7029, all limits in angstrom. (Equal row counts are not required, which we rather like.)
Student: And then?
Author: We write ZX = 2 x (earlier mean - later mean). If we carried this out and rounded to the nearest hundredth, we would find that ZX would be 0.38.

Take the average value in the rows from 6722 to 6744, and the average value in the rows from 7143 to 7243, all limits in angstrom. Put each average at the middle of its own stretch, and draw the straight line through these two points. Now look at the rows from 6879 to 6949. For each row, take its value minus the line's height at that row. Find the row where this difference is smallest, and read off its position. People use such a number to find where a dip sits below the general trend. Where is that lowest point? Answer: 6880.20 angstrom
